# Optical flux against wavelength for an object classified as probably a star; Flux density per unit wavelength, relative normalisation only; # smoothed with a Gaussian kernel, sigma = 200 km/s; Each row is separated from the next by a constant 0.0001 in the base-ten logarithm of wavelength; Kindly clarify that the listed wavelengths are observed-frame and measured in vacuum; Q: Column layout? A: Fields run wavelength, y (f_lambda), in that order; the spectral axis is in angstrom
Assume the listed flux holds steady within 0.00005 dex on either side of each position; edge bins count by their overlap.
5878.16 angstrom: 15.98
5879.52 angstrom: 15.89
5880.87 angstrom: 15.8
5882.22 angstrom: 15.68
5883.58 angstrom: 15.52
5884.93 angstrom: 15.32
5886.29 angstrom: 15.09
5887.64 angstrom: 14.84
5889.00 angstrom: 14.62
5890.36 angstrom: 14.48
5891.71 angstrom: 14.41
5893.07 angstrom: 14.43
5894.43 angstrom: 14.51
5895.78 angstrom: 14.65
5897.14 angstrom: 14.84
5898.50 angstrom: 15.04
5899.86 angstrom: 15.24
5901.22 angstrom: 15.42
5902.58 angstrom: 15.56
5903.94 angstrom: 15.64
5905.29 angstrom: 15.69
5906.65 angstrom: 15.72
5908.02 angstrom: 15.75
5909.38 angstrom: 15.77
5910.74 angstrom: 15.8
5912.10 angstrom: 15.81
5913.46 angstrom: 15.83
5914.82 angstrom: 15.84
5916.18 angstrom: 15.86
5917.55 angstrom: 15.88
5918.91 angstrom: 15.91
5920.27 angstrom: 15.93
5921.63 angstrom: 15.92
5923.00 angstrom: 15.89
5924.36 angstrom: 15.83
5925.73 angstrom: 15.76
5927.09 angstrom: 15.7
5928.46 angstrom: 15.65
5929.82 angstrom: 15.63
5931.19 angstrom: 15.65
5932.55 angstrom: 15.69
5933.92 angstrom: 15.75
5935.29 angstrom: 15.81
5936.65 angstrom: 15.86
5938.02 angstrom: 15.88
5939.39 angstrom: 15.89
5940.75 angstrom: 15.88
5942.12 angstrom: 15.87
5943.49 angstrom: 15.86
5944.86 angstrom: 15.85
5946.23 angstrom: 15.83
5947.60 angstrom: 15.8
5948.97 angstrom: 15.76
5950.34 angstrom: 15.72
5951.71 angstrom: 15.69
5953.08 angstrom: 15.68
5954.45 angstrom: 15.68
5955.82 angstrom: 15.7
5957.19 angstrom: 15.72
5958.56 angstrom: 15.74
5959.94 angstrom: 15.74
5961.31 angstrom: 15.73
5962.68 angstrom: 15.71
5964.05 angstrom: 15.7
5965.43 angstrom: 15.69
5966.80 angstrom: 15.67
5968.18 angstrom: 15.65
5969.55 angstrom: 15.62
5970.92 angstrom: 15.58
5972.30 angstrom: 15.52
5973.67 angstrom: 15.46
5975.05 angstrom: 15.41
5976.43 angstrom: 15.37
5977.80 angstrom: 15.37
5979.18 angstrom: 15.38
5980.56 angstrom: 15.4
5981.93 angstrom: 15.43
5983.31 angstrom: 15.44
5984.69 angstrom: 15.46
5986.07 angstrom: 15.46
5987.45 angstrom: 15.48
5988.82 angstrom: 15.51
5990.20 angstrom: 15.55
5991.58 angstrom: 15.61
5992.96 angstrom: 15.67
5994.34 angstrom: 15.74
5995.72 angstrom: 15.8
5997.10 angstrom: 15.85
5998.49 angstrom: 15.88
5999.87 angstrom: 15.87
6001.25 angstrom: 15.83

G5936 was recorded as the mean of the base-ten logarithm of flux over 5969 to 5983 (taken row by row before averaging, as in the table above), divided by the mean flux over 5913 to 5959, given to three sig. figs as 0.0753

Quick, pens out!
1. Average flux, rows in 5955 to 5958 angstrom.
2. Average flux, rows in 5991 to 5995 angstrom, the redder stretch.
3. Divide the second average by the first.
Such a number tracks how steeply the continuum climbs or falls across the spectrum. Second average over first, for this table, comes 1.00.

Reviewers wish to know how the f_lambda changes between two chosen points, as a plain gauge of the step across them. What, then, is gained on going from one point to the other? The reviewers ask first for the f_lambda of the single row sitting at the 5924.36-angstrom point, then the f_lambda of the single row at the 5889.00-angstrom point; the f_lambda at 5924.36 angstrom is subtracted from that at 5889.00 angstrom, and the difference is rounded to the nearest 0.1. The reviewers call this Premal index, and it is -1.2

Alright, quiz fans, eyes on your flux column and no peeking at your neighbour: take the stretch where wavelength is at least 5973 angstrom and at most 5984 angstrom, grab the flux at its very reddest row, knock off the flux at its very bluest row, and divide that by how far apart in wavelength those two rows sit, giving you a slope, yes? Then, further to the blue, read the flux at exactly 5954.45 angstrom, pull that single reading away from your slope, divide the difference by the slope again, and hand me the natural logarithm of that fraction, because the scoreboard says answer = 8.9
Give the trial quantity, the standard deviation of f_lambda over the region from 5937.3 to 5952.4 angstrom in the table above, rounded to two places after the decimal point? 0.07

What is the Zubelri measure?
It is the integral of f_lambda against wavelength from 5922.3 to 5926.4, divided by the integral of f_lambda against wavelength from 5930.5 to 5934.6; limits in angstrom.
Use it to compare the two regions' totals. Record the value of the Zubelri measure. 1.01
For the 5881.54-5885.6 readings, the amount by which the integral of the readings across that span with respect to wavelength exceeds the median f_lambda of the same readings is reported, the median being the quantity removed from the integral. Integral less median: 47.5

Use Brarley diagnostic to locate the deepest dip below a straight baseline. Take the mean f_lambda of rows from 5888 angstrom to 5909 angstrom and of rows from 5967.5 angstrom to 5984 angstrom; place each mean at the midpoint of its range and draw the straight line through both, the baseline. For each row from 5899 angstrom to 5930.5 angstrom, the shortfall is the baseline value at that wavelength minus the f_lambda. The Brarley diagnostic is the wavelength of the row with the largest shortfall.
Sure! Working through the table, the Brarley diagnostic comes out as 5899.86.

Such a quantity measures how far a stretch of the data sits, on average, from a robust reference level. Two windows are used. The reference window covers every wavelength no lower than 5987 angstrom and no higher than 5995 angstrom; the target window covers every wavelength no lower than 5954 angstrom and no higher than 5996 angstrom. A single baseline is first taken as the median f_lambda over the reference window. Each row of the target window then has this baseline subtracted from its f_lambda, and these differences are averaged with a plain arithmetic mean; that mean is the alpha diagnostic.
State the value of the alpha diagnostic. 0.0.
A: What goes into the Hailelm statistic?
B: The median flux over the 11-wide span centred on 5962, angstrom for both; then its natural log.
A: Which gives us 2.75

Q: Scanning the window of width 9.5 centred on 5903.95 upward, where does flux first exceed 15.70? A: 5906.65 angstrom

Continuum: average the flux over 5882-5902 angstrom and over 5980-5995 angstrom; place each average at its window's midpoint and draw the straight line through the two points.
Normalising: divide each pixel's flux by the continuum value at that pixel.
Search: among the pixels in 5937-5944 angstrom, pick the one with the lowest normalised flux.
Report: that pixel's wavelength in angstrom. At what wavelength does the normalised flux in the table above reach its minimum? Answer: 5943.49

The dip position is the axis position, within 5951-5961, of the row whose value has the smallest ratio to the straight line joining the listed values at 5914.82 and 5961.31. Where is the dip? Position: 5953.08 angstrom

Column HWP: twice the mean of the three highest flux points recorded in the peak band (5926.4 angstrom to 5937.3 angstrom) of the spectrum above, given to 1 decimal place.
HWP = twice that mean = 31.6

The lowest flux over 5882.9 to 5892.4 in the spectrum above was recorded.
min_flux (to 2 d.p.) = 14.41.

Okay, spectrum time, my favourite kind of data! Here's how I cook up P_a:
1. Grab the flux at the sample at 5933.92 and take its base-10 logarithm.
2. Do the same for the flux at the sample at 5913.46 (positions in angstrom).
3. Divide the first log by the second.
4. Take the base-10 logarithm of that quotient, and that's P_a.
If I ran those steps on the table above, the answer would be -0.001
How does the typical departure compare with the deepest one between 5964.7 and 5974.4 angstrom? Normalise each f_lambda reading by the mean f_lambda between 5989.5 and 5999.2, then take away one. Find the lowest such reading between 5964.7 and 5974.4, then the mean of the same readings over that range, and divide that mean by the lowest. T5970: 0.5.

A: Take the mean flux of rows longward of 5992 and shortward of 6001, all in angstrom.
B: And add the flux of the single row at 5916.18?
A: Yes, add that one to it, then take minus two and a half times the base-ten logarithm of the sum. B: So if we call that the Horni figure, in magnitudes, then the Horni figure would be -3.75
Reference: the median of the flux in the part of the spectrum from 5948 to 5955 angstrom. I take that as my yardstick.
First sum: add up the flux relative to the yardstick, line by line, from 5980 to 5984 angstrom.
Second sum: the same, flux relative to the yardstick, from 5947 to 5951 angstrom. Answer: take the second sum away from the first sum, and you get -0.06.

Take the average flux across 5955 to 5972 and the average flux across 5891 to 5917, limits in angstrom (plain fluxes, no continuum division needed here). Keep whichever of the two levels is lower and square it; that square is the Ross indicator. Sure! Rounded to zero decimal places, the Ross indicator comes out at 236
